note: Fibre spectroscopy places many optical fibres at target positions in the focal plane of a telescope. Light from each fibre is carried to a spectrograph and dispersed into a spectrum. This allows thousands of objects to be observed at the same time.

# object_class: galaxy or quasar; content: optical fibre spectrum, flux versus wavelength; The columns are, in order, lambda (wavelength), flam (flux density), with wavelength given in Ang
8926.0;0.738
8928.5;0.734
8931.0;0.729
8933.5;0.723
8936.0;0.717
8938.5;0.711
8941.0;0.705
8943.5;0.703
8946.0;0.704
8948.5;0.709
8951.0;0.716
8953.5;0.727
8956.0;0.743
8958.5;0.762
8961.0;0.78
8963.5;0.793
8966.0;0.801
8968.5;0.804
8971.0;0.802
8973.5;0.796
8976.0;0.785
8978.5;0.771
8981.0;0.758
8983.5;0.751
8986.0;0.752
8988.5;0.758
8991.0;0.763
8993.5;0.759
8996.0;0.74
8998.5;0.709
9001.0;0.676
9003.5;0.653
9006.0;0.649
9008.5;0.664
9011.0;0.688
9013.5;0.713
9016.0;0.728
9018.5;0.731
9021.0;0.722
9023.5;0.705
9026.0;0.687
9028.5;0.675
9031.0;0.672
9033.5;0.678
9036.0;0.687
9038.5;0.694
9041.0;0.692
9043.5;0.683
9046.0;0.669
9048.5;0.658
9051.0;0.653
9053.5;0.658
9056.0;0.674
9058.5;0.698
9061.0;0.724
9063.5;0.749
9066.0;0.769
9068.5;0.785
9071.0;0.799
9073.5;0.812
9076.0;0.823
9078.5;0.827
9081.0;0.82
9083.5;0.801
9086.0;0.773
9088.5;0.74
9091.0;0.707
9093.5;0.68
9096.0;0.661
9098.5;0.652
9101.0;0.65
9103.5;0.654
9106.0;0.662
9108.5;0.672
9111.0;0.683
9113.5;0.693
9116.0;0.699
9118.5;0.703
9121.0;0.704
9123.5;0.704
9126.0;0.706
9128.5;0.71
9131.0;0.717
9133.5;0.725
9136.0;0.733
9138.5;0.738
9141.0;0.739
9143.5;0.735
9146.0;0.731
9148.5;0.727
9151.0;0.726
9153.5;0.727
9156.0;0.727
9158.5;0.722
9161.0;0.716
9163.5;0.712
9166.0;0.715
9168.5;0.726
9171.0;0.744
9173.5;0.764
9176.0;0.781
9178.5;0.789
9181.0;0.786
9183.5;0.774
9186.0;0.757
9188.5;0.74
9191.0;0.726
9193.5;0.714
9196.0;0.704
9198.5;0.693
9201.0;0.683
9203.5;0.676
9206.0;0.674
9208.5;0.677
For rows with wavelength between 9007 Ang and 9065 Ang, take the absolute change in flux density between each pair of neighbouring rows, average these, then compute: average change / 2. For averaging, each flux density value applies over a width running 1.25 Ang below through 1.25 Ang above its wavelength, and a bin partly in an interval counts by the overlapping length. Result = 0.0065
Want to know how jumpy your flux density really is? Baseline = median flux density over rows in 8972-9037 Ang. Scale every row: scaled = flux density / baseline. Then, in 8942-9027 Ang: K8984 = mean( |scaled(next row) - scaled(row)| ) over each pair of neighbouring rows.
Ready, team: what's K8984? 0.017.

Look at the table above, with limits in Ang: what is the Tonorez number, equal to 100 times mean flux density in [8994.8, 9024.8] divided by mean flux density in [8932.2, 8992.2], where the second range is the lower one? 93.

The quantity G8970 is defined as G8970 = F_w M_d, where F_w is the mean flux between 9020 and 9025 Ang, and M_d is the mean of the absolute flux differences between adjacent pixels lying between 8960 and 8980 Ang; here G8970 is 0.006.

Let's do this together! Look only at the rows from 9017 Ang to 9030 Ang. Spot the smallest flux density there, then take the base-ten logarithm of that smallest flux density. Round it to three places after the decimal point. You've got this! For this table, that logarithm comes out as -0.171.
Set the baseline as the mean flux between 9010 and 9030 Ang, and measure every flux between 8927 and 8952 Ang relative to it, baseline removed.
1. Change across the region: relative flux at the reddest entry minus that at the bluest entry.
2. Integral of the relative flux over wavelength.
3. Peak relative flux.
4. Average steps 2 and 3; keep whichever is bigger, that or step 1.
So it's 0.1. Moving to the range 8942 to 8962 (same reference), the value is 0.3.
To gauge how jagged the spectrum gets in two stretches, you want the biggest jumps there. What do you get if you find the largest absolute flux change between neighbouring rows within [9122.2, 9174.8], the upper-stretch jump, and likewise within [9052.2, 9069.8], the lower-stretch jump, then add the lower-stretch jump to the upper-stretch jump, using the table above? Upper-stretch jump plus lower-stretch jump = 0.046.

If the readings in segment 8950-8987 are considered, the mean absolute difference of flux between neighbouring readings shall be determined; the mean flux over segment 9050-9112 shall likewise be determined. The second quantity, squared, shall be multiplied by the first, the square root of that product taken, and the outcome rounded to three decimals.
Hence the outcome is 0.073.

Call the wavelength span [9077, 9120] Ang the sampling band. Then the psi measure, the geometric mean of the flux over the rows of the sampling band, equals 0.71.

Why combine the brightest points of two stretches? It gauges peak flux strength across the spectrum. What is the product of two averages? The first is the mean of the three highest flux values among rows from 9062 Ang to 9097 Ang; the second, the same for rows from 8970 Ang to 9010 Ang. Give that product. 0.65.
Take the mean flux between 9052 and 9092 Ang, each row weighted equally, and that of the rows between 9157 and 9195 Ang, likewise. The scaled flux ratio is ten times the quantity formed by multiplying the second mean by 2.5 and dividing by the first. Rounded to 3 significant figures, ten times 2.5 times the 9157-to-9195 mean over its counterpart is 24.5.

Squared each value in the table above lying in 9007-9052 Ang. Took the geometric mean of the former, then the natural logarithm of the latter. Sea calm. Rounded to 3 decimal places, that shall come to -0.747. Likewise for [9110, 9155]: -0.667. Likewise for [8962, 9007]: -0.577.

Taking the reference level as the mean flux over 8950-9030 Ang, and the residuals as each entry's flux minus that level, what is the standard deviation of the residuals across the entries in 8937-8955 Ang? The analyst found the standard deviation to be 0.008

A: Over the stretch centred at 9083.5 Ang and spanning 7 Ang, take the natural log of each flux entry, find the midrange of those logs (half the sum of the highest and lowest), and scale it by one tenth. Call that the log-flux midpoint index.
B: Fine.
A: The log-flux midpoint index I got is -0.023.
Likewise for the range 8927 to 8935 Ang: -0.032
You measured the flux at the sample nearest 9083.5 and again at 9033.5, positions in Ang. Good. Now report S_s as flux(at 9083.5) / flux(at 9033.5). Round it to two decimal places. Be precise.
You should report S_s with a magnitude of 1.18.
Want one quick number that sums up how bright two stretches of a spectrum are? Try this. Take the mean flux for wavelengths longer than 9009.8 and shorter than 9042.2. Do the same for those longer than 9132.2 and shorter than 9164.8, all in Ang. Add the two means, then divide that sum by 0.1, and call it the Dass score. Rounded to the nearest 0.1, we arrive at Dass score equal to 14.3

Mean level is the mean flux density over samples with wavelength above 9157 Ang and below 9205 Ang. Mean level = 0.73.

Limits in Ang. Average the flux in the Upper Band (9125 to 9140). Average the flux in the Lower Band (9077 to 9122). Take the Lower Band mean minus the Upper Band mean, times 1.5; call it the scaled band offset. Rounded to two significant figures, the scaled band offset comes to -0.017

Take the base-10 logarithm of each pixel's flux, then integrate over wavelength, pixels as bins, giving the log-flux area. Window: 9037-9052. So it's -2.6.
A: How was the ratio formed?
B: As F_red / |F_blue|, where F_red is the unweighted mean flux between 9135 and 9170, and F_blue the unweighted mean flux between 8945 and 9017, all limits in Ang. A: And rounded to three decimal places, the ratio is 0.982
